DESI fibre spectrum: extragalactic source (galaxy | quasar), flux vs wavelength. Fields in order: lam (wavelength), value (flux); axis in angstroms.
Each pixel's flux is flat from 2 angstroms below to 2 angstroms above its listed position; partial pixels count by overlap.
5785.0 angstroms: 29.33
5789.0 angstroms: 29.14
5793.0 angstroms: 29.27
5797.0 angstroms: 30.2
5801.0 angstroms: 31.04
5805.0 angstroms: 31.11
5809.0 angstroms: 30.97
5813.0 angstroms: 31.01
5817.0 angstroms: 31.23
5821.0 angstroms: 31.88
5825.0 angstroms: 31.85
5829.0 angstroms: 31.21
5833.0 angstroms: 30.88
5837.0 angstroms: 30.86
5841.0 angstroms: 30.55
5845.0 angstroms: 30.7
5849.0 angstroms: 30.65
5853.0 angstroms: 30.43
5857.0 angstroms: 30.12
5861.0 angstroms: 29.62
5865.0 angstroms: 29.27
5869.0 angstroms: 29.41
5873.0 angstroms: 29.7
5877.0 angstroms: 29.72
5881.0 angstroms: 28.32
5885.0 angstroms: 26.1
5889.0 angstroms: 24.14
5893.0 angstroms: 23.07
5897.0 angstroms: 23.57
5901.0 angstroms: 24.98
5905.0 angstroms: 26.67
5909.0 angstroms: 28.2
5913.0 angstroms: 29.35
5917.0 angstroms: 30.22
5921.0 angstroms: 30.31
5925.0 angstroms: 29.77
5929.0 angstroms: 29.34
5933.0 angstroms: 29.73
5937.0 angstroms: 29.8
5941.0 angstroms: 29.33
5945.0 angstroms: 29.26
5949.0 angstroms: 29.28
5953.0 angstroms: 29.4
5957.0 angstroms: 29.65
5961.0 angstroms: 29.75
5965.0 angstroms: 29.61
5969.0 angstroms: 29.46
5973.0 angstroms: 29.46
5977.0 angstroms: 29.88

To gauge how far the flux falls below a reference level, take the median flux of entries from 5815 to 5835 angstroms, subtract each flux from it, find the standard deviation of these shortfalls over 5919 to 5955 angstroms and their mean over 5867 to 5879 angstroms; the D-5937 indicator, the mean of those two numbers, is 1.0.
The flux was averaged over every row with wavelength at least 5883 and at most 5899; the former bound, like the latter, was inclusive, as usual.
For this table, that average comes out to 24.2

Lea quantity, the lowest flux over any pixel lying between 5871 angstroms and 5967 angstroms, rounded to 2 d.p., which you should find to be 23.07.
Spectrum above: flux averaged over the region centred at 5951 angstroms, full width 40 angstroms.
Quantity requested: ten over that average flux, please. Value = 0.339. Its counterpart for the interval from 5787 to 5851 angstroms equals 0.325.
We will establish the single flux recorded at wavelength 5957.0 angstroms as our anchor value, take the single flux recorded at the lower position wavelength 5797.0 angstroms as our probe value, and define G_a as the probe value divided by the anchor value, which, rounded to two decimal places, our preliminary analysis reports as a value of 1.02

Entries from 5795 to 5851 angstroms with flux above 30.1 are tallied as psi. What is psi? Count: 14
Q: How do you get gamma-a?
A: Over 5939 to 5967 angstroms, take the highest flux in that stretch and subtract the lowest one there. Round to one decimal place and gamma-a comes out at 0.5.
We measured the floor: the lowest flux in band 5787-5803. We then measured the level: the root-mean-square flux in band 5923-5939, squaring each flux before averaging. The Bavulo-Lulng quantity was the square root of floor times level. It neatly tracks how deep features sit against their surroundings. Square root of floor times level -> 29.4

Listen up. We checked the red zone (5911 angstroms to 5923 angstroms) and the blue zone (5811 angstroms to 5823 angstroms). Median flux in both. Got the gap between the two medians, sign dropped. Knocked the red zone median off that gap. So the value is -29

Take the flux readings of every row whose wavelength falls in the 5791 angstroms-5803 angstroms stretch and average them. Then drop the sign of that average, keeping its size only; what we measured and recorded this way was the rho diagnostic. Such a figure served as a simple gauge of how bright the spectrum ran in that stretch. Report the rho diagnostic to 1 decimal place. 30.2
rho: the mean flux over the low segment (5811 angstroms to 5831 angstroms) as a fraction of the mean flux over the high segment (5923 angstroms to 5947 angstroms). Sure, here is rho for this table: 1.06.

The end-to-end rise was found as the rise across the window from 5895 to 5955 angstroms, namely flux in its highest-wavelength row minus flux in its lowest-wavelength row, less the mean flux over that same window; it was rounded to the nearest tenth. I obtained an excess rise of -22.8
